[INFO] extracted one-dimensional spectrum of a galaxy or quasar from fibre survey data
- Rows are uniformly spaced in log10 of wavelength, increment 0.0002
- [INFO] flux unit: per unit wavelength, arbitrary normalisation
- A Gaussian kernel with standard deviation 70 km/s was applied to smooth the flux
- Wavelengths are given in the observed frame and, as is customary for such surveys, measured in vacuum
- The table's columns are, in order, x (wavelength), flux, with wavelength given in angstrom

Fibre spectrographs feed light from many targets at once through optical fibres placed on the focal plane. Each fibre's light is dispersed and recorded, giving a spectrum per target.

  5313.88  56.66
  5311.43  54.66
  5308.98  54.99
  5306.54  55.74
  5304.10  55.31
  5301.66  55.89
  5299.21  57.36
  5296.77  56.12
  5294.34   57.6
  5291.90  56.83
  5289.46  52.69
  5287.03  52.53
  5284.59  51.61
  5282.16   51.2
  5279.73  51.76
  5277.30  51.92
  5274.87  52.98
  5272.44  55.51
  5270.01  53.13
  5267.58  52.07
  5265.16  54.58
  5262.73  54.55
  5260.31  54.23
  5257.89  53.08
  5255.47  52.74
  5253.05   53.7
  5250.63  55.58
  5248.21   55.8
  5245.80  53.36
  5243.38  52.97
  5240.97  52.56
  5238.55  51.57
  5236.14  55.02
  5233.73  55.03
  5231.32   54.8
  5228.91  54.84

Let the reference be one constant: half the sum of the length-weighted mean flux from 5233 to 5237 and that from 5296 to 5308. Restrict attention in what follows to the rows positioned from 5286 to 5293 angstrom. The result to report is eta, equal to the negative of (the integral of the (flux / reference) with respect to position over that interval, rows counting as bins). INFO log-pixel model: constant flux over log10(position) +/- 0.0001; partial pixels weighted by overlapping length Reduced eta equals -6.8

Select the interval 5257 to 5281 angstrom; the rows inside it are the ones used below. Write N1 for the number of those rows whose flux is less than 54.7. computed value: 9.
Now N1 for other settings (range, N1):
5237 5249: 4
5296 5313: 1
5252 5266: 6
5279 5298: 5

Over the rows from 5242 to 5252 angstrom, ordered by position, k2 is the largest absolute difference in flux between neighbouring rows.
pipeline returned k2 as 2.4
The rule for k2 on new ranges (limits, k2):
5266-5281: 2.5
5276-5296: 4.1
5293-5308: 1.5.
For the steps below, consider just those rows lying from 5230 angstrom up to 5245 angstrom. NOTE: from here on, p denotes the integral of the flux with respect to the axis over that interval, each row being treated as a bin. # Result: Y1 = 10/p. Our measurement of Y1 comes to 0.0124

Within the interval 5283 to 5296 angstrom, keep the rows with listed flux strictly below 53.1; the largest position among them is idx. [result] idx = 5289.46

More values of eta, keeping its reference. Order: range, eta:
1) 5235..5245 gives -9.5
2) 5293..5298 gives -5.1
